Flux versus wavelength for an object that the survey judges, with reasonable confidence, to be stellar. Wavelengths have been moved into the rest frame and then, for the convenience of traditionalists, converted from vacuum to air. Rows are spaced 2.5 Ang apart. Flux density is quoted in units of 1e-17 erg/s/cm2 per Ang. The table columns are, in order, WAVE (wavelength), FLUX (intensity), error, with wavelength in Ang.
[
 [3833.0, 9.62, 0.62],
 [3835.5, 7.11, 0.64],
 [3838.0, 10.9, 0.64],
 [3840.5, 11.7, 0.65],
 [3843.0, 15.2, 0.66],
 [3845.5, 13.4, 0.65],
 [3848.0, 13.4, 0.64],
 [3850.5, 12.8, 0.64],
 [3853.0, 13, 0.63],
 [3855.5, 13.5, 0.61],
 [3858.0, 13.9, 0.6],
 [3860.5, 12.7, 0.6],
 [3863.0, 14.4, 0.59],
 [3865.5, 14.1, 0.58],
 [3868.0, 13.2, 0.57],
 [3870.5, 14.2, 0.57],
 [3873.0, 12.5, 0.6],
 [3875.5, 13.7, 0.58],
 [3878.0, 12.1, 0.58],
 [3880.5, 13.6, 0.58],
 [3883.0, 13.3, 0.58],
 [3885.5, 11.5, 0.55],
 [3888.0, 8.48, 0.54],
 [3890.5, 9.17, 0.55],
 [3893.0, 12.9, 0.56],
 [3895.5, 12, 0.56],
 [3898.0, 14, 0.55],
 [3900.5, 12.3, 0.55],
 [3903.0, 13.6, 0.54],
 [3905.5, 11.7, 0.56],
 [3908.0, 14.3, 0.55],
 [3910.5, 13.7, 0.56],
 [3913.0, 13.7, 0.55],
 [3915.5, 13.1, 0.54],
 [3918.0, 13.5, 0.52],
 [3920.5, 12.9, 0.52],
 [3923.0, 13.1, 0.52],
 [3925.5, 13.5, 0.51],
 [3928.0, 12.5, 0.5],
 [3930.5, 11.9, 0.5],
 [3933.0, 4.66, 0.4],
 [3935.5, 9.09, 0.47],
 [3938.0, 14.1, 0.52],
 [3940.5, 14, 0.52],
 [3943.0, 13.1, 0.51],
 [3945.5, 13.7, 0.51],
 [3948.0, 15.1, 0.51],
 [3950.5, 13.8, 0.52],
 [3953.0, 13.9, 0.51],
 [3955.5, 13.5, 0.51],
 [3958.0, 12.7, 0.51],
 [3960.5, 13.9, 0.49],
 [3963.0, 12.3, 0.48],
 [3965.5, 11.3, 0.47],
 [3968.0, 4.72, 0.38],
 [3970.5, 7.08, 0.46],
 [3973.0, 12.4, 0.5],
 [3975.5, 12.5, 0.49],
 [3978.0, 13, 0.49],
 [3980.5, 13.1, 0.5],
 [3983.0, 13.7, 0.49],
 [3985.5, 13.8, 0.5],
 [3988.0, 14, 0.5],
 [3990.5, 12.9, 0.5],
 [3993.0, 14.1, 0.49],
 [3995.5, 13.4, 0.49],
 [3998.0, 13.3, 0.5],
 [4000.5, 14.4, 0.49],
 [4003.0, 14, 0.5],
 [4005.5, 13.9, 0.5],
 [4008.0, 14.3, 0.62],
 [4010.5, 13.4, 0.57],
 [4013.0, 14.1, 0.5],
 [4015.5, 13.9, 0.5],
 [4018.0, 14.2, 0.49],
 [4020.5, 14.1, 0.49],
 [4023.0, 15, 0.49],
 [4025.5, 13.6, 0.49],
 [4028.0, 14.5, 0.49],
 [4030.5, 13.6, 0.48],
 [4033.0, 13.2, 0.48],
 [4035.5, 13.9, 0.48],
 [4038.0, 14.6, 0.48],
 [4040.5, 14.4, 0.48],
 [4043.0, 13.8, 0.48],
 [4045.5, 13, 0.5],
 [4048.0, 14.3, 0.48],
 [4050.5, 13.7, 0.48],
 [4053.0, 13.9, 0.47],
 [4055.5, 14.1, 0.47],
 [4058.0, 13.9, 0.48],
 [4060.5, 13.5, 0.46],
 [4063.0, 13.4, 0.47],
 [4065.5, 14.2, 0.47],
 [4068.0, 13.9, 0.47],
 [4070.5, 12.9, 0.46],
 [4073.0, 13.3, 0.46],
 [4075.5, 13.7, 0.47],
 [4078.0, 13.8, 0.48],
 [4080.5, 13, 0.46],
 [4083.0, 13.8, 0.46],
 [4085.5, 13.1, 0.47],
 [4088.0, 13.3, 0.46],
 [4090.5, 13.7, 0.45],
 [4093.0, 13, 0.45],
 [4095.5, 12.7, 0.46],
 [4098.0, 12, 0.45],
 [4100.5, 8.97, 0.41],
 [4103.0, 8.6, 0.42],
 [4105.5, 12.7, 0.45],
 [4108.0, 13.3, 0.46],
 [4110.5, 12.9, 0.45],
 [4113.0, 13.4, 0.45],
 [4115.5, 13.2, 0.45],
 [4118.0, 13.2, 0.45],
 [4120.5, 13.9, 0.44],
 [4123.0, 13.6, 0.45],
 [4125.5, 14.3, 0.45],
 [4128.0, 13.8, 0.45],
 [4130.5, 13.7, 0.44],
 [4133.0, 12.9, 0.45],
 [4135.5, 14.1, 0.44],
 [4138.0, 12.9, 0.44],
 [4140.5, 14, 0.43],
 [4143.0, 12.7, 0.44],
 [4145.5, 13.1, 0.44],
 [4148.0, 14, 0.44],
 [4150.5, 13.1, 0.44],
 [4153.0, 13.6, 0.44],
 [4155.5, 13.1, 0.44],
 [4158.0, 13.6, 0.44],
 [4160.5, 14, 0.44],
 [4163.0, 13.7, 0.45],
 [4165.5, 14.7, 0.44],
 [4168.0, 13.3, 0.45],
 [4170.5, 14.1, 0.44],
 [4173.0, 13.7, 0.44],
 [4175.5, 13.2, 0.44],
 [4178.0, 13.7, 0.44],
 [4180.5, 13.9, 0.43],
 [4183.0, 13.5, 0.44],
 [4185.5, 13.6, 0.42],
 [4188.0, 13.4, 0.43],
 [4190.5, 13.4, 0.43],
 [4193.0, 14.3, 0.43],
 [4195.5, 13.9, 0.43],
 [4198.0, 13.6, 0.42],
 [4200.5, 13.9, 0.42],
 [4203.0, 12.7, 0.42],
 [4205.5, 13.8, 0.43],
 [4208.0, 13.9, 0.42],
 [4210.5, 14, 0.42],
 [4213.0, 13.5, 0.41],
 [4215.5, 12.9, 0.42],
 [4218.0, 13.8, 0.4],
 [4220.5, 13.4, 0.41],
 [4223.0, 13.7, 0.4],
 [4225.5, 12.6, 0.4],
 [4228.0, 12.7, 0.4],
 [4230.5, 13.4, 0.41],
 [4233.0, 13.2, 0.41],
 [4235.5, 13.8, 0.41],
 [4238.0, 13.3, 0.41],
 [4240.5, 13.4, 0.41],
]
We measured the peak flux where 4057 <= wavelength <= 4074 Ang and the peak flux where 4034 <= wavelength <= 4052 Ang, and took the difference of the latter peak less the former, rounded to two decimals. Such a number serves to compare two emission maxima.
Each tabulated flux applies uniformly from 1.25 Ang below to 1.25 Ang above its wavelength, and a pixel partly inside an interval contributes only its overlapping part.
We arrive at 0.40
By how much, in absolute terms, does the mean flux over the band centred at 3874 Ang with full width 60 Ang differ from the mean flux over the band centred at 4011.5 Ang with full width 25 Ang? 1.3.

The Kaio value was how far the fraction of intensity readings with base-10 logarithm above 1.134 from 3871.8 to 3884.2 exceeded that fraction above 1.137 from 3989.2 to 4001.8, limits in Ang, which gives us -0.2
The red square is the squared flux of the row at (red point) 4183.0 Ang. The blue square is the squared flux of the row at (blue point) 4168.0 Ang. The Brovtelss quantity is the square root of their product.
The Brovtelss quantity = 180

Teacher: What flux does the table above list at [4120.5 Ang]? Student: 13.9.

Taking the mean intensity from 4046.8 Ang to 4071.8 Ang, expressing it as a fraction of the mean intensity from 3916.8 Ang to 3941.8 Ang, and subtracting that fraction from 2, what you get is 0.84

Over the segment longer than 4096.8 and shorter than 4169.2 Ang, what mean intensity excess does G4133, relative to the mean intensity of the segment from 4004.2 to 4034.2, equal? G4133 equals -0.87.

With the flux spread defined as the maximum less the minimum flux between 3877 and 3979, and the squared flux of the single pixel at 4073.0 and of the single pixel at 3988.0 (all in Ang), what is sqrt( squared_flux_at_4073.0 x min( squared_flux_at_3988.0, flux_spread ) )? 43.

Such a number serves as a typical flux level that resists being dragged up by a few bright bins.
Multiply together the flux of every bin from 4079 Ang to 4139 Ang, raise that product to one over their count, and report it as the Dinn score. 12.8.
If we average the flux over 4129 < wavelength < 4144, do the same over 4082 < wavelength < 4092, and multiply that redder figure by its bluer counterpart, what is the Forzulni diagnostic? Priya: 180.3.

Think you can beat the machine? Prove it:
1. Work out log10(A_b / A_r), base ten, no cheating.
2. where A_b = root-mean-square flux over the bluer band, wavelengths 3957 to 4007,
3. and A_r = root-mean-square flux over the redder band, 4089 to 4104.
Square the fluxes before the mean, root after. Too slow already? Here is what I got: 0.038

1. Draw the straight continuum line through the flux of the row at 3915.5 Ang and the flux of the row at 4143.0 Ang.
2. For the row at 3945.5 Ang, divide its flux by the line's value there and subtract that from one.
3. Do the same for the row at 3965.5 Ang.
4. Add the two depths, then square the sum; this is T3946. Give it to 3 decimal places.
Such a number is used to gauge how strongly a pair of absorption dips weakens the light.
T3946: 0.007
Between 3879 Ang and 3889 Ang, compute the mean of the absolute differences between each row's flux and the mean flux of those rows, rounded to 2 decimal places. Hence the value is 1.73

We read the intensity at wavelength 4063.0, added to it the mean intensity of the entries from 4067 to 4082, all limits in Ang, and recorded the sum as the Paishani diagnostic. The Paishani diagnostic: 26.83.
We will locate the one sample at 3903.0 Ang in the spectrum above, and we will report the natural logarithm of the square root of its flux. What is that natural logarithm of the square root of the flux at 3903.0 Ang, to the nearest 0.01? 1.31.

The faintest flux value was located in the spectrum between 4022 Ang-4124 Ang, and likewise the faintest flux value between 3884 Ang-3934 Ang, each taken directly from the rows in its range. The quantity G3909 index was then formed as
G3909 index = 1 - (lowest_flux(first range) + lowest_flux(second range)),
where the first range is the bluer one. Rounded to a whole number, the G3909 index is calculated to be -12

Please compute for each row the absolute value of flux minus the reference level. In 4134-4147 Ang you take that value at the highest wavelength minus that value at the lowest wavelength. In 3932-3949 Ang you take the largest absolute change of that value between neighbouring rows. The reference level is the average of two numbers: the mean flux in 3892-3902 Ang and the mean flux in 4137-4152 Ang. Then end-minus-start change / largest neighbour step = -0.23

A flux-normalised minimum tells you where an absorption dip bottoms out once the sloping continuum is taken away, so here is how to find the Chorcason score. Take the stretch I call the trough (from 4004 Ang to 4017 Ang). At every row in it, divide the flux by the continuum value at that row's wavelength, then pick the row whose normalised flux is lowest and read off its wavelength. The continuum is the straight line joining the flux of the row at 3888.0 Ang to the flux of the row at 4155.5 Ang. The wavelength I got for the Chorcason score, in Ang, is 4010.5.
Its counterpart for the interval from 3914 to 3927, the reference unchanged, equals 3920.5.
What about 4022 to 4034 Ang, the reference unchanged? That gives 4033.0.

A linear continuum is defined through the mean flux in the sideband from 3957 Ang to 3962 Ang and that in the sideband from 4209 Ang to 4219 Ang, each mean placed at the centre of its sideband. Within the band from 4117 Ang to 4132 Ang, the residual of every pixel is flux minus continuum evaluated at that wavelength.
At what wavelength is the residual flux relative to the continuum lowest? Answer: 4118.0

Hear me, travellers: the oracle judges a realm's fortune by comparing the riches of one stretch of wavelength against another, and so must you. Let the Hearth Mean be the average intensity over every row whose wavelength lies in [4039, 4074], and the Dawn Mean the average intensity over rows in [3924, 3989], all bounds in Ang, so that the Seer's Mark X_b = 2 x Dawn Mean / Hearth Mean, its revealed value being 1.78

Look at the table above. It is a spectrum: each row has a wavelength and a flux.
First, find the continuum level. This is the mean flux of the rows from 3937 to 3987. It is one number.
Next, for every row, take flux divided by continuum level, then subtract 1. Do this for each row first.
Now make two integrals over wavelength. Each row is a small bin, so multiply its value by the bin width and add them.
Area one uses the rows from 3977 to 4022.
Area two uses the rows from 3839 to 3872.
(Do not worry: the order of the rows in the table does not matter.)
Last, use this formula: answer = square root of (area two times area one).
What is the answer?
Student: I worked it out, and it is 3.1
